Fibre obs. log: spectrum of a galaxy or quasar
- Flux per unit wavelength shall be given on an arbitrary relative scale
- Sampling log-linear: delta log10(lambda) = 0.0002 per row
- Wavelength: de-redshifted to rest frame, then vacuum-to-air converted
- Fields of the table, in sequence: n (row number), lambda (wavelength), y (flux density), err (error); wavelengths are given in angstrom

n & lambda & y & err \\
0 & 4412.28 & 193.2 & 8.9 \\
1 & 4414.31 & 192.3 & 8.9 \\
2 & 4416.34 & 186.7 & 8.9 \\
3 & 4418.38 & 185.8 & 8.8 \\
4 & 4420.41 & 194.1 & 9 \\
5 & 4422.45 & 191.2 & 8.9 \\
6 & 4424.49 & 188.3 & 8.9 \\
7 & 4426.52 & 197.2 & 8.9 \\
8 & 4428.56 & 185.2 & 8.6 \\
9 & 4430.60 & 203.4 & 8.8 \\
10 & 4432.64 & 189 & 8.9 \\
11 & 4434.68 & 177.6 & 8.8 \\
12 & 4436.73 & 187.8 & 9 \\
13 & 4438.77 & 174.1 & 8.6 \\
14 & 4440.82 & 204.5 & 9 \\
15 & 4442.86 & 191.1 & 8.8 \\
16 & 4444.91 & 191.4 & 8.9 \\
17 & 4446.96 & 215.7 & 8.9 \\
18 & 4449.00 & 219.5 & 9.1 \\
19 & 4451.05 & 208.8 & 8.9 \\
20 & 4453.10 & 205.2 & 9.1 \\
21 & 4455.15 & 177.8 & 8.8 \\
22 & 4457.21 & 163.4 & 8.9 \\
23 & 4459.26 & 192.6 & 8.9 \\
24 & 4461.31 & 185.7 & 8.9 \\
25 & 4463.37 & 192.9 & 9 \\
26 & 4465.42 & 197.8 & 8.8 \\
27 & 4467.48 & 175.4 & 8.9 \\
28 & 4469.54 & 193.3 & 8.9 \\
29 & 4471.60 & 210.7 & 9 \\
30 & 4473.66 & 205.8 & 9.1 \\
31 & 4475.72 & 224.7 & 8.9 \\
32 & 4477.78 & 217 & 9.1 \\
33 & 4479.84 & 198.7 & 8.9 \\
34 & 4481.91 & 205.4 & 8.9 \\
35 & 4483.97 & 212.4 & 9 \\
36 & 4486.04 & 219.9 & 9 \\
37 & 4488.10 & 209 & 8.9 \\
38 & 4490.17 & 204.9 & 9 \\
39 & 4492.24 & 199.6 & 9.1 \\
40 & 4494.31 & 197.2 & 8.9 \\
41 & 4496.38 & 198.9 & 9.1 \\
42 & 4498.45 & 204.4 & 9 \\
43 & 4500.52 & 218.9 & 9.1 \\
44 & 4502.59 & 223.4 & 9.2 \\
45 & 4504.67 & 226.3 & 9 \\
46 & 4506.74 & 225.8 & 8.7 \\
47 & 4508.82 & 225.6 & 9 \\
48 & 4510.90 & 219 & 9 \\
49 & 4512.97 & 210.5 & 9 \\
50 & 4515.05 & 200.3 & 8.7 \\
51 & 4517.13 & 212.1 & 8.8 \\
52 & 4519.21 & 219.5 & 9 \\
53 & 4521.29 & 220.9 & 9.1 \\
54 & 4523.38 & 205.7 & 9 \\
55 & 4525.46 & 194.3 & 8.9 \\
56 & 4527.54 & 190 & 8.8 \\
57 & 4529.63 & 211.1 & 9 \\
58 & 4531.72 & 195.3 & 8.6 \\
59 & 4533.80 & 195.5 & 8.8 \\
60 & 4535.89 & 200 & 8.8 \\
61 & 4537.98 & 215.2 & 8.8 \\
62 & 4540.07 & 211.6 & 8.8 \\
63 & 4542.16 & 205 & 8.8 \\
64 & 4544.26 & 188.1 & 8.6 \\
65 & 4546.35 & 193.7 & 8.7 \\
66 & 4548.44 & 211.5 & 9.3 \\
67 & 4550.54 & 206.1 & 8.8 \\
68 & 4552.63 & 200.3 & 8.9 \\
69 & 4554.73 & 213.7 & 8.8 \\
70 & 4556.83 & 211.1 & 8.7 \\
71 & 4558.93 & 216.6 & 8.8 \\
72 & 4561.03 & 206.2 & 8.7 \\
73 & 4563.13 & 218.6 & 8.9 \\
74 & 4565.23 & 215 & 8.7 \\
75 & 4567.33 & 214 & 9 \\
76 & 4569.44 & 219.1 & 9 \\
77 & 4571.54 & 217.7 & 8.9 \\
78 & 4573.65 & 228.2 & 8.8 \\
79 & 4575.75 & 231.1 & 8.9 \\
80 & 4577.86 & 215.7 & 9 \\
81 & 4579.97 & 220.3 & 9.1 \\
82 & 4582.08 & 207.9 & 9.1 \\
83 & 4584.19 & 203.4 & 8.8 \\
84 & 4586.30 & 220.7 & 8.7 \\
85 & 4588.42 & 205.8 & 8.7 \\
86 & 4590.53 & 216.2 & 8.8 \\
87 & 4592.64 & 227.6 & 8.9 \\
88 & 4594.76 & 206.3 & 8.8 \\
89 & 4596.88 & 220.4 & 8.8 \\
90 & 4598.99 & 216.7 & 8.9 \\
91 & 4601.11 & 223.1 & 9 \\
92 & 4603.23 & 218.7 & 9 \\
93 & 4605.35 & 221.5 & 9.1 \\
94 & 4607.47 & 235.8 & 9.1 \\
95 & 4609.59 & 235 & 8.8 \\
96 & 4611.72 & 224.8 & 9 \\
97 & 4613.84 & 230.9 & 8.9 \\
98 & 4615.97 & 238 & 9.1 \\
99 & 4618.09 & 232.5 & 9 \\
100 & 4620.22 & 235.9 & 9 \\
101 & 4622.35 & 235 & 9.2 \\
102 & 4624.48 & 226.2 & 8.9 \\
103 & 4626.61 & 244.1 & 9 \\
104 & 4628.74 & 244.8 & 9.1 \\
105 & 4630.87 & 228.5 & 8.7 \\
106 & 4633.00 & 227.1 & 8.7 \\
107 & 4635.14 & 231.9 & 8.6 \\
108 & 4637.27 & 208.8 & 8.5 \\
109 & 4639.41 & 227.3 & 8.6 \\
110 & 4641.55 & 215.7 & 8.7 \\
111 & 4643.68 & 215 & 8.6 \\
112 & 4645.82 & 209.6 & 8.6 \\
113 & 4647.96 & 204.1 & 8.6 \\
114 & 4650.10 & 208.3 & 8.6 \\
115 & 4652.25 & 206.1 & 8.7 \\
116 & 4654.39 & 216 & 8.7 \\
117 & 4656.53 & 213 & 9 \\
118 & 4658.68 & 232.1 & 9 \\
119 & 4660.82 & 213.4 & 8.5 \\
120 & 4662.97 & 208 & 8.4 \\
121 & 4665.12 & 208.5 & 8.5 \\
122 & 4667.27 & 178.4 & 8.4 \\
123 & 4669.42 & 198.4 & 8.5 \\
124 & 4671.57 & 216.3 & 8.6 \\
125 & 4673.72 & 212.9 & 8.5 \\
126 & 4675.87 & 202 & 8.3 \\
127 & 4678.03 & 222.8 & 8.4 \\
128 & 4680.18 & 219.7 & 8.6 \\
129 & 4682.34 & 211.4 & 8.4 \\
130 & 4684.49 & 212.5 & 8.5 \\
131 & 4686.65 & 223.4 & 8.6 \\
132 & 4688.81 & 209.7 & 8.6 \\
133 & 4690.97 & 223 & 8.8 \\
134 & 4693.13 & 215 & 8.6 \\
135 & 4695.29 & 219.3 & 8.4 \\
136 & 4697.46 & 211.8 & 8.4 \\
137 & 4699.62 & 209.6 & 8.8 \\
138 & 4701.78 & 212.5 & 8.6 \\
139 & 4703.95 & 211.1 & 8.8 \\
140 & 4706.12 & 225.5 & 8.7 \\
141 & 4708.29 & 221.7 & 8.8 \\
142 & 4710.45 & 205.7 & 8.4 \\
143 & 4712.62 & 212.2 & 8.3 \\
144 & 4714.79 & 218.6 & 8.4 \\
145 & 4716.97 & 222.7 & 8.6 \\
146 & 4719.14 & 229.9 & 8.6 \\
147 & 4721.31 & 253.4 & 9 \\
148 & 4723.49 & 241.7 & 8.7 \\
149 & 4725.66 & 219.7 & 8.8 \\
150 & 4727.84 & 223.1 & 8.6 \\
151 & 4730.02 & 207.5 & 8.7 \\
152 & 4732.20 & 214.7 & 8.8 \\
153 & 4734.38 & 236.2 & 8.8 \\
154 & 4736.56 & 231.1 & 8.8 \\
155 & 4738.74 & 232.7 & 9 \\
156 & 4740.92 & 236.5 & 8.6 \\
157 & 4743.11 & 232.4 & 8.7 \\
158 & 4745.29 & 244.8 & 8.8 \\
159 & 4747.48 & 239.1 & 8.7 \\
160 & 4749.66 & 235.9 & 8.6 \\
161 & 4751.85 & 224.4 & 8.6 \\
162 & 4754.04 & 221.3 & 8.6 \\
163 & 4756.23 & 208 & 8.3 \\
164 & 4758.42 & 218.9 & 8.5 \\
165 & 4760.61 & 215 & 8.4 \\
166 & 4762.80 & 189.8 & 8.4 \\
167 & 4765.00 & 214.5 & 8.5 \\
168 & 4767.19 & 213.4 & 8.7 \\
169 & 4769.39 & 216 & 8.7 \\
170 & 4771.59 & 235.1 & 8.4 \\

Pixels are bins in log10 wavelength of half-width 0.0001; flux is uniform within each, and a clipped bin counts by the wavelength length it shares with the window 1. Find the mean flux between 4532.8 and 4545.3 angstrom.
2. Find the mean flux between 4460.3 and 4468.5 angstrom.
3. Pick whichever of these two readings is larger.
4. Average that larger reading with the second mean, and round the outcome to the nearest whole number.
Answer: 195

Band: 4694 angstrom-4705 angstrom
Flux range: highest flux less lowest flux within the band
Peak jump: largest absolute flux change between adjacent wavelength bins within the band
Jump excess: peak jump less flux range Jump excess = -2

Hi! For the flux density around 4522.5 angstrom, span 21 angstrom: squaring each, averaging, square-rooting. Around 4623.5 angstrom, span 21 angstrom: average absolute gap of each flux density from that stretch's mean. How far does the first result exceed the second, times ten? 2010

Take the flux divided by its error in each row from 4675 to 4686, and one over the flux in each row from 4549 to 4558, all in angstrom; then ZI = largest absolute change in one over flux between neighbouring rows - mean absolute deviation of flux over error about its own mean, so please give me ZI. -0.58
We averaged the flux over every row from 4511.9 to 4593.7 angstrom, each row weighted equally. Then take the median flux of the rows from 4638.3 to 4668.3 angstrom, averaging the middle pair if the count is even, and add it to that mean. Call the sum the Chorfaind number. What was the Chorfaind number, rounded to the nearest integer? 421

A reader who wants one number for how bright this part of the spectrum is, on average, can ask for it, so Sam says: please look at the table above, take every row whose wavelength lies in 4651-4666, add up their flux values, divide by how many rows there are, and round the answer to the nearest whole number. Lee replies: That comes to 214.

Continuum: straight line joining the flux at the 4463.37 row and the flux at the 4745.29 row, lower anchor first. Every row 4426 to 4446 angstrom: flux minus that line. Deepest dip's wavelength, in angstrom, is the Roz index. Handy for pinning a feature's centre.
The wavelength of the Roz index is 4438.77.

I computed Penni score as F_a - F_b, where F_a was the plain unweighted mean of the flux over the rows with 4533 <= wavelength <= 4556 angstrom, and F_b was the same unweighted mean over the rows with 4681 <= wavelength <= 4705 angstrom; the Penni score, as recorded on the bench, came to -11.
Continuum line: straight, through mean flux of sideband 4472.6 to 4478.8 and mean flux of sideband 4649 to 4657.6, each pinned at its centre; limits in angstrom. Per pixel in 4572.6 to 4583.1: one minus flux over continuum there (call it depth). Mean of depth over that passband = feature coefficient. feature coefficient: -0.036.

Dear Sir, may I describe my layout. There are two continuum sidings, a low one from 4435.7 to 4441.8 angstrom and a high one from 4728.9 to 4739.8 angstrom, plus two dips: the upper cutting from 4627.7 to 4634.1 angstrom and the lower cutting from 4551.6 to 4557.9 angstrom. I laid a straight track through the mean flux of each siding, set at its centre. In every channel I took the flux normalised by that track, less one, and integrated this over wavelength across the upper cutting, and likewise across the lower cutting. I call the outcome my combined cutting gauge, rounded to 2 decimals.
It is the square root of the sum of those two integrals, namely 0.91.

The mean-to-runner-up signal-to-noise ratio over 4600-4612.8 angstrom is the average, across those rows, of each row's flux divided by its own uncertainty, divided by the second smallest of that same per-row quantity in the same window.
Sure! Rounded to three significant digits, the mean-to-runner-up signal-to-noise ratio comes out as 1.03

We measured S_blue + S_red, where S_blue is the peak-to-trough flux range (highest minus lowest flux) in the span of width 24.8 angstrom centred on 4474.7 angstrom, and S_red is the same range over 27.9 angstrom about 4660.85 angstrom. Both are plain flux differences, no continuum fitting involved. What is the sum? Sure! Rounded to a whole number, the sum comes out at 103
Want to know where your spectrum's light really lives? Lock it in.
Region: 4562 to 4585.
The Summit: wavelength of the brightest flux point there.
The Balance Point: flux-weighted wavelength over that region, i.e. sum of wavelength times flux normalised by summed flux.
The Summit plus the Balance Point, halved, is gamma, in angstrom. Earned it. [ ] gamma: 4574.7 angstrom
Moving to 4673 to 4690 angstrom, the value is 4684.0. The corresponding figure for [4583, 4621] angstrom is 4609.3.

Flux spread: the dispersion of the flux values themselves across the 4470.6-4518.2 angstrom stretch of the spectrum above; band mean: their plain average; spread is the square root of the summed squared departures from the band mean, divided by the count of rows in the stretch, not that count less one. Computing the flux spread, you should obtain 9.6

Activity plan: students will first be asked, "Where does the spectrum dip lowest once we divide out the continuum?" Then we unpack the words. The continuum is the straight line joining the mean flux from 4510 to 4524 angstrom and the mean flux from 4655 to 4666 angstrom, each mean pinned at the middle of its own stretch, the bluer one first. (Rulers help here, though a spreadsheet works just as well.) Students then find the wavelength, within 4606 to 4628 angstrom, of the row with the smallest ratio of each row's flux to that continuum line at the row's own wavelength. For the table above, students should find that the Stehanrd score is 4611.72 angstrom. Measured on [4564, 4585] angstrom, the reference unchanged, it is 4584.19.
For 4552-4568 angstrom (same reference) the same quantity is 4552.63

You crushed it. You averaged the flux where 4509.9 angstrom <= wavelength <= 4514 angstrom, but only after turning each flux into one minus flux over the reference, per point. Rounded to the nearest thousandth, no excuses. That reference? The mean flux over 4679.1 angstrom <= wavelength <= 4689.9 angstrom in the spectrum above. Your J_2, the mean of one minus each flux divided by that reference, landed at 0.003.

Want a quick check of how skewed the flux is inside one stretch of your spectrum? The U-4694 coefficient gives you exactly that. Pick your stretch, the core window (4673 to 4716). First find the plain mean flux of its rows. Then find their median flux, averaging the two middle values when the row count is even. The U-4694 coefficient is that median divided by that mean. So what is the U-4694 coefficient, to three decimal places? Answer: 0.989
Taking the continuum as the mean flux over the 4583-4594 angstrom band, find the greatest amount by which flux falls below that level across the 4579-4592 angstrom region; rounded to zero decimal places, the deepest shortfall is 11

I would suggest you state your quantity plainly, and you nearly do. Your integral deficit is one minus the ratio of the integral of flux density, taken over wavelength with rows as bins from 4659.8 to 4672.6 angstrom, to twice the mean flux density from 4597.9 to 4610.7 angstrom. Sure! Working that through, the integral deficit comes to -4.8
